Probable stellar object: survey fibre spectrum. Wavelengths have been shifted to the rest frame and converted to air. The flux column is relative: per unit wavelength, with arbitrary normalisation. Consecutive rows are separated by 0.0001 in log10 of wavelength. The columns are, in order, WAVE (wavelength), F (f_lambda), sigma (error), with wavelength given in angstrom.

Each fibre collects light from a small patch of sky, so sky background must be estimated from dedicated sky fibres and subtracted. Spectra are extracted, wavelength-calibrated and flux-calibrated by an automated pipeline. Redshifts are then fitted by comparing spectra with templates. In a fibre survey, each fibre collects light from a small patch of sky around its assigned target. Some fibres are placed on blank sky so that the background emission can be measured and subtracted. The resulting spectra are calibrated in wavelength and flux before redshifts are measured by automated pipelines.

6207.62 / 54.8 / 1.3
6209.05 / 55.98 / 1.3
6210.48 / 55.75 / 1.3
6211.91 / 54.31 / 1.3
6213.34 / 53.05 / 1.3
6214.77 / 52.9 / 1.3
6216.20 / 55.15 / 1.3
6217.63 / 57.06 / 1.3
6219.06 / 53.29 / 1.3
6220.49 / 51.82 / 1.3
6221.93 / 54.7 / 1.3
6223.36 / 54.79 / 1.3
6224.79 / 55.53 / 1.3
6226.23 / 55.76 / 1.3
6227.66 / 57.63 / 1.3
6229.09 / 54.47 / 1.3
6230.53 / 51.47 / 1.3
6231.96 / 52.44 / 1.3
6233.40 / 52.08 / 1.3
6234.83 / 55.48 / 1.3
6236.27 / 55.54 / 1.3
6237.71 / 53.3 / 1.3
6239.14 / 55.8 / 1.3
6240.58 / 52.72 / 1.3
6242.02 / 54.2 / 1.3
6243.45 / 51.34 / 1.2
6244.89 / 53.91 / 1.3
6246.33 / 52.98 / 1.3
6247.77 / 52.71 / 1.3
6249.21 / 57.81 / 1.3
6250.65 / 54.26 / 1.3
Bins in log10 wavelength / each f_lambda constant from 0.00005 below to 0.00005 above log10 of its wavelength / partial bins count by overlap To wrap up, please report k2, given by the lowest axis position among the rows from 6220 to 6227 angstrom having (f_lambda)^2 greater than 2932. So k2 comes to 6221.93 angstrom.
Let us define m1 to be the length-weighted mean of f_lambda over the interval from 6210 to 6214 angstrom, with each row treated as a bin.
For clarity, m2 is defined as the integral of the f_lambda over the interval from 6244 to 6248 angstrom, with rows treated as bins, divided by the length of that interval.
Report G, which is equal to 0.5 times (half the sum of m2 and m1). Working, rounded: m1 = 54.3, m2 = 53.1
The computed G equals 26.9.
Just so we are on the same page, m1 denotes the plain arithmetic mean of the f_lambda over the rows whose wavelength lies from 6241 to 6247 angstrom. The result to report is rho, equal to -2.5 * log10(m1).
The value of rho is -4.31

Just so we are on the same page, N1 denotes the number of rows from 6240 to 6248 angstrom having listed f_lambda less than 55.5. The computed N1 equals 6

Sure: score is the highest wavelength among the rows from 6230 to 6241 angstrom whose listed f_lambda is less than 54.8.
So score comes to 6240.58 angstrom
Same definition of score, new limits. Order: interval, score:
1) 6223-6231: 6230.53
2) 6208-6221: 6220.49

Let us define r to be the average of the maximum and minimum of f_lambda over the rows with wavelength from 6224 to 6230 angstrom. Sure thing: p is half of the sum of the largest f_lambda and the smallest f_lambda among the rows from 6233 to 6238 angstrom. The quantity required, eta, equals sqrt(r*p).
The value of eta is 54.9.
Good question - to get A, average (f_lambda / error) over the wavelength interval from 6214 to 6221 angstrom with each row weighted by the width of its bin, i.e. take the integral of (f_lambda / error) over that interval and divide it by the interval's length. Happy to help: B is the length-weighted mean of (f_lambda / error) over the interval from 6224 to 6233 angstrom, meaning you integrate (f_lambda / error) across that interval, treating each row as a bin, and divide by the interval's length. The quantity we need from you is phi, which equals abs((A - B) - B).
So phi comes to 42.1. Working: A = 41.7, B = 41.9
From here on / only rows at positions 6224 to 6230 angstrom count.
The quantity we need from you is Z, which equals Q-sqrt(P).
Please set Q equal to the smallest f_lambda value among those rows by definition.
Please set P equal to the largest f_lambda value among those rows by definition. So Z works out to 46.9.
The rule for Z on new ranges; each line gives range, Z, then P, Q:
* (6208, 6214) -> 45.6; 55.98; 53.05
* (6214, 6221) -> 44.3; 57.06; 51.82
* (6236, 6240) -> 45.8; 55.8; 53.3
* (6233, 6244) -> 43.9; 55.8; 51.34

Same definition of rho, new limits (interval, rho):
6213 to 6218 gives -4.34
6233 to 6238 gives -4.33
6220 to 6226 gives -4.34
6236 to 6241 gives -4.34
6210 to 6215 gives -4.33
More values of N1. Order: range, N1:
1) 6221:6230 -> 3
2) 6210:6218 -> 4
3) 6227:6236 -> 5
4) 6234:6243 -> 4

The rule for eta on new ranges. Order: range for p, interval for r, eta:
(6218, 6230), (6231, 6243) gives 54.3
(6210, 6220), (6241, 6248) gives 53.9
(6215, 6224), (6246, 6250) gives 54.8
